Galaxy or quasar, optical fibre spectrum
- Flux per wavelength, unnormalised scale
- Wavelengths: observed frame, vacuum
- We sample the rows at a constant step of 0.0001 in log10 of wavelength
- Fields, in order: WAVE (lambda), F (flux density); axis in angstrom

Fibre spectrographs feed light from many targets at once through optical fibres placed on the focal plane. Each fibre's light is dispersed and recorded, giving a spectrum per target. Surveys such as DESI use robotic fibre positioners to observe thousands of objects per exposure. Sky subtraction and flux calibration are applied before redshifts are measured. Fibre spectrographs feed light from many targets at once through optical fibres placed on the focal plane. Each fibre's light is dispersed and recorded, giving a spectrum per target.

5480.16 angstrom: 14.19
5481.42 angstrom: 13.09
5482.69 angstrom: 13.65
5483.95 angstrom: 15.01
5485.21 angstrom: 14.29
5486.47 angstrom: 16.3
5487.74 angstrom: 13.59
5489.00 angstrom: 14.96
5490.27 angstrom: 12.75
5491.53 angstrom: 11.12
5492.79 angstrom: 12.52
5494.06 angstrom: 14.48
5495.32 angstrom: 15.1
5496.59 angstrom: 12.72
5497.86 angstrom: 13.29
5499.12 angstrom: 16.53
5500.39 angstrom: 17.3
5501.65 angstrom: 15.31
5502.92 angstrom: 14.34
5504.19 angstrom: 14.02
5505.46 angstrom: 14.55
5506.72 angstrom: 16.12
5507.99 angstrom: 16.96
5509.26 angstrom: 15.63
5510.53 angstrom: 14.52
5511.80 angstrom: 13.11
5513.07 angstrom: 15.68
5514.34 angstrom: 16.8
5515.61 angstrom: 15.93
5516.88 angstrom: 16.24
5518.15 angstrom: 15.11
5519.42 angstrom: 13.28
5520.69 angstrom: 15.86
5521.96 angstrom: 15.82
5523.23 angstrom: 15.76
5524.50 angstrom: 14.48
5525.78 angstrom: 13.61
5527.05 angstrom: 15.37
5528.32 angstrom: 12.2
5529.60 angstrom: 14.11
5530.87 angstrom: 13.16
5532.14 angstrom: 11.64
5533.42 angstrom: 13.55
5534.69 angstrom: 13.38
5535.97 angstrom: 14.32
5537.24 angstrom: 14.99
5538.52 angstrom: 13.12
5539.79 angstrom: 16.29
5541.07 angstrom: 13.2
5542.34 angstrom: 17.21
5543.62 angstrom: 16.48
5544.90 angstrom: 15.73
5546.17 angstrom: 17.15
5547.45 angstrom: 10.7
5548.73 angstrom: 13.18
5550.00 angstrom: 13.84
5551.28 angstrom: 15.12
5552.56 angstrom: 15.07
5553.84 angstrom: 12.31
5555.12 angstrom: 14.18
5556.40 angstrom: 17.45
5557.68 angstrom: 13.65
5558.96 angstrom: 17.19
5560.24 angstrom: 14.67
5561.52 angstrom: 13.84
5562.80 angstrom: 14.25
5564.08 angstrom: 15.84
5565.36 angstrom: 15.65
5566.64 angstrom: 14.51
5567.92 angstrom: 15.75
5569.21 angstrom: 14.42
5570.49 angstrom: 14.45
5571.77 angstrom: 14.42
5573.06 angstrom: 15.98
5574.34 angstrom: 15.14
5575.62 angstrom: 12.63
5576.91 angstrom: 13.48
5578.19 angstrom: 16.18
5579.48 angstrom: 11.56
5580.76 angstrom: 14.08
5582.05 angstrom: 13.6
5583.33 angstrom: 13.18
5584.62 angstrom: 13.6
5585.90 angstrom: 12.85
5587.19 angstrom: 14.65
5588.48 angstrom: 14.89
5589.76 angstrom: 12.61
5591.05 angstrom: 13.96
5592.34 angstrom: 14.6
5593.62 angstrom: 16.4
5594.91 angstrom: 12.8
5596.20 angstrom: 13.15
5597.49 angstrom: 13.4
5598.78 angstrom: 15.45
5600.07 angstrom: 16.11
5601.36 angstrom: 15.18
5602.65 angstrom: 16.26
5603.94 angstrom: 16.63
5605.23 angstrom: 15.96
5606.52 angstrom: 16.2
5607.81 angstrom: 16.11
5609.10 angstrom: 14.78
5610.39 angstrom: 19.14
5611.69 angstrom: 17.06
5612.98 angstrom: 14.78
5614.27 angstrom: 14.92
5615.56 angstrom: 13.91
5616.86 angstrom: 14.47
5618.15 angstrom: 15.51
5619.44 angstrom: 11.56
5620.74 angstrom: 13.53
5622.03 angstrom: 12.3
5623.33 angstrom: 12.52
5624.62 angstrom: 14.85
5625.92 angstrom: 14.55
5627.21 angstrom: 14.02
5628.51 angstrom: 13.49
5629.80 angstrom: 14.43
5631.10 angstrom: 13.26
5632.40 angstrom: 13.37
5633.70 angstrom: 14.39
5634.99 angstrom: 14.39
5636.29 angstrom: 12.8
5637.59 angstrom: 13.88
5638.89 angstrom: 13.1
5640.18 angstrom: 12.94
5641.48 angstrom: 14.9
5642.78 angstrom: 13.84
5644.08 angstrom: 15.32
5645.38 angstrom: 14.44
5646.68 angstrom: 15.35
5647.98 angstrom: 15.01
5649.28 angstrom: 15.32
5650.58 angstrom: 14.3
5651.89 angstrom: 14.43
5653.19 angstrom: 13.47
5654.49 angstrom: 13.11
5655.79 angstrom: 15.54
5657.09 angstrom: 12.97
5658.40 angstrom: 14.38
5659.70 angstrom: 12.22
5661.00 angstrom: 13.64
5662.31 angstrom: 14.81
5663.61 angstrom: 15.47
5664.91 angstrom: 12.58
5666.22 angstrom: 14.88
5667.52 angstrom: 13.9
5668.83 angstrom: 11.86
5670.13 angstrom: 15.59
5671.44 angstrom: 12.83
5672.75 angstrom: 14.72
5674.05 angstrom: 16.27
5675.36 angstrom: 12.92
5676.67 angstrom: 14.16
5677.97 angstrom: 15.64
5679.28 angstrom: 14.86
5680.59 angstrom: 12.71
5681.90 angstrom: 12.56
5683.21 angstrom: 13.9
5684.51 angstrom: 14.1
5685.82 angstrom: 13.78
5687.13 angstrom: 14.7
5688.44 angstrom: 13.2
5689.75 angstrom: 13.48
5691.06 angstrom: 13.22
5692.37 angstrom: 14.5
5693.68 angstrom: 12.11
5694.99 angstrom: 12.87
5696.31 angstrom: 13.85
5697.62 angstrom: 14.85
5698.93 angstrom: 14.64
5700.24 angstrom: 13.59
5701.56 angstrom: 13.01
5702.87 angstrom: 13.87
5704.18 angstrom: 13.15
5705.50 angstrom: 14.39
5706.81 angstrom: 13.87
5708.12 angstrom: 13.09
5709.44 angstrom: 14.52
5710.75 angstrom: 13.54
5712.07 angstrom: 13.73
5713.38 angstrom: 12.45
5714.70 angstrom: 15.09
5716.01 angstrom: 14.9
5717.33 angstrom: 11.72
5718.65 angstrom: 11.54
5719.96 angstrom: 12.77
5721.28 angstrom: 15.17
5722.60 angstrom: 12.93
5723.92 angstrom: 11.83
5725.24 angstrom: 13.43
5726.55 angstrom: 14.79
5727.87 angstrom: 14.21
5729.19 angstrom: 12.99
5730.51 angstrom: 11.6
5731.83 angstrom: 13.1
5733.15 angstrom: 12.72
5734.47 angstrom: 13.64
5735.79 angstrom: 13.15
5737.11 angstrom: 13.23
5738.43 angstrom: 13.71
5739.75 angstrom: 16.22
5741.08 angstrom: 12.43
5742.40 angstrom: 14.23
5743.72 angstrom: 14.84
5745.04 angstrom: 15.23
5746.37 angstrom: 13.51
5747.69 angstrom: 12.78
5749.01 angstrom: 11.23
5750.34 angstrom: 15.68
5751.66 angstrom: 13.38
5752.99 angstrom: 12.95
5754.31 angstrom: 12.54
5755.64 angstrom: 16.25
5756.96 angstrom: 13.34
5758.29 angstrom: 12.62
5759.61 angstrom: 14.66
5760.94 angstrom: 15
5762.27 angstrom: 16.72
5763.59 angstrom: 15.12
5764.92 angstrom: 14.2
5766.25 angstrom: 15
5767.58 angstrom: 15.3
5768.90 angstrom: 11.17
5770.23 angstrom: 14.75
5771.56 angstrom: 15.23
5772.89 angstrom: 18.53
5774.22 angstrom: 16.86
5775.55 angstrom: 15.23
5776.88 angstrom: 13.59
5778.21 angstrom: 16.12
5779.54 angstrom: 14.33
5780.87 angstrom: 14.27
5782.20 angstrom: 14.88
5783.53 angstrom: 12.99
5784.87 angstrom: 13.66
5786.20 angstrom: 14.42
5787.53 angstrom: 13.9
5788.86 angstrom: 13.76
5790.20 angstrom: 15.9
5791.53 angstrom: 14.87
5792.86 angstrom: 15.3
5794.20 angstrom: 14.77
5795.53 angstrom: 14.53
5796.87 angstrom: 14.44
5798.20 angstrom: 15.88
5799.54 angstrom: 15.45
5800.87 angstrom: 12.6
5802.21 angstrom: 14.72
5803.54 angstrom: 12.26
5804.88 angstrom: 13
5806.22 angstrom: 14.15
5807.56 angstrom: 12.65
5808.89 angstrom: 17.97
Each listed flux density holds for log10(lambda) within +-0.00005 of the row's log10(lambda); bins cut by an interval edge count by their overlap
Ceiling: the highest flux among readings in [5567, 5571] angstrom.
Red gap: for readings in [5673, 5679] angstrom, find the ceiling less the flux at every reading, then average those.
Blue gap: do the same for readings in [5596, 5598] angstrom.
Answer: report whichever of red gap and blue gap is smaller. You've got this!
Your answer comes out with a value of 1.00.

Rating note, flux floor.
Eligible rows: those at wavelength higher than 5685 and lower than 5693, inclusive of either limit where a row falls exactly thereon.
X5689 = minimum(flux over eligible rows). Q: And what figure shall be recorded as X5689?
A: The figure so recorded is 13.2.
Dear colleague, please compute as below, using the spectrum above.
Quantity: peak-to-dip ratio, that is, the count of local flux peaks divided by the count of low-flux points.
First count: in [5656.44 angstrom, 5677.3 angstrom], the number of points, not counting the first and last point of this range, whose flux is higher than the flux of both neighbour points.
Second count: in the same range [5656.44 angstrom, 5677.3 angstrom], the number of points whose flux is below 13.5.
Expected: 0.83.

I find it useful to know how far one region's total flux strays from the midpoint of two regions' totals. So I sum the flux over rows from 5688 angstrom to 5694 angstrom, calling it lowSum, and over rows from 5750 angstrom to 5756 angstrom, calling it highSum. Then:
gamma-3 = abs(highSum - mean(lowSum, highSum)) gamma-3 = 2.1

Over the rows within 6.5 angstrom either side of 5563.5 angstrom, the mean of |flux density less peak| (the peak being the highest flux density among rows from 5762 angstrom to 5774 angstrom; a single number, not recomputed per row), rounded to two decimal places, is 3.55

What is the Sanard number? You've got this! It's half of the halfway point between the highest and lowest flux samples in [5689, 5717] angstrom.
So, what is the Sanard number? 6.8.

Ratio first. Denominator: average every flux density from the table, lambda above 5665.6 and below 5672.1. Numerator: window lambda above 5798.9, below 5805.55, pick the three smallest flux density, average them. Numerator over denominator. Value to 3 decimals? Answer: 0.914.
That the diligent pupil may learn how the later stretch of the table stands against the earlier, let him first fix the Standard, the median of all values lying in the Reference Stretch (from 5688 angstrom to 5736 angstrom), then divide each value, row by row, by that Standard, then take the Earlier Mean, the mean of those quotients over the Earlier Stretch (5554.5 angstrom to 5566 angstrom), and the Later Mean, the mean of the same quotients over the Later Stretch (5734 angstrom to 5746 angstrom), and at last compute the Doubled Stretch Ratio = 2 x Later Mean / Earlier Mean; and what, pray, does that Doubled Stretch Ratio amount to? 1.85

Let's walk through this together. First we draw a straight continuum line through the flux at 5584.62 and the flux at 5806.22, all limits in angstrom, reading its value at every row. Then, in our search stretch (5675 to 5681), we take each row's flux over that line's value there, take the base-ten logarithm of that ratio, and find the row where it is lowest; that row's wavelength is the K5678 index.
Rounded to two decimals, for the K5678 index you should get 5680.59 angstrom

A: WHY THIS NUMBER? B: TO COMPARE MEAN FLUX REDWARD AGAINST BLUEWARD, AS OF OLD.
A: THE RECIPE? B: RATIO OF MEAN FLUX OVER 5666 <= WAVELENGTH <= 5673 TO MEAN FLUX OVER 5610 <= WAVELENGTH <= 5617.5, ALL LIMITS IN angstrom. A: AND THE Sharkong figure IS 0.89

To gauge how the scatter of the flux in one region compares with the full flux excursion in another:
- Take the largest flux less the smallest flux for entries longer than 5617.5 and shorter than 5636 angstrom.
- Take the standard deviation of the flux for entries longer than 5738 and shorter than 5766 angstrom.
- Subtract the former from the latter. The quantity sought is -2.5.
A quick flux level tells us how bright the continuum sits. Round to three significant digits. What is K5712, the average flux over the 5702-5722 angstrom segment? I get 13.6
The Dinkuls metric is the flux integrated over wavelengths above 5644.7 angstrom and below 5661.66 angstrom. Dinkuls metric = 240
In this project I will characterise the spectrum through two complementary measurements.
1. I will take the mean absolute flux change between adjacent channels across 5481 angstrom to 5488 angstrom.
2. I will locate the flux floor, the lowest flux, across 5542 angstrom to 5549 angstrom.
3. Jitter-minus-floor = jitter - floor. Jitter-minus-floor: -9.2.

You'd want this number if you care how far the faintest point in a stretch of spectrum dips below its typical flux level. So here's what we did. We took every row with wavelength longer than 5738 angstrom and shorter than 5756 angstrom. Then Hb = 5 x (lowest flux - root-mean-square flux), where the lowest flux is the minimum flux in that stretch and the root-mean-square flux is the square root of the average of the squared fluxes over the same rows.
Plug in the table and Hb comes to -13.9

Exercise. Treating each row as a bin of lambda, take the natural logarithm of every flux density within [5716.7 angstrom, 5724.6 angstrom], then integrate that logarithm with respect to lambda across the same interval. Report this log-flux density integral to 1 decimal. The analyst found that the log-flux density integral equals 20.0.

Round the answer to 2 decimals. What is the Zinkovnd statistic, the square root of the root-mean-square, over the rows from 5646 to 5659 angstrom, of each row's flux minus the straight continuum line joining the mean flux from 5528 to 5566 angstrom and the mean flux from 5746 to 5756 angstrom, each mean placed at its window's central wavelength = 0.99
